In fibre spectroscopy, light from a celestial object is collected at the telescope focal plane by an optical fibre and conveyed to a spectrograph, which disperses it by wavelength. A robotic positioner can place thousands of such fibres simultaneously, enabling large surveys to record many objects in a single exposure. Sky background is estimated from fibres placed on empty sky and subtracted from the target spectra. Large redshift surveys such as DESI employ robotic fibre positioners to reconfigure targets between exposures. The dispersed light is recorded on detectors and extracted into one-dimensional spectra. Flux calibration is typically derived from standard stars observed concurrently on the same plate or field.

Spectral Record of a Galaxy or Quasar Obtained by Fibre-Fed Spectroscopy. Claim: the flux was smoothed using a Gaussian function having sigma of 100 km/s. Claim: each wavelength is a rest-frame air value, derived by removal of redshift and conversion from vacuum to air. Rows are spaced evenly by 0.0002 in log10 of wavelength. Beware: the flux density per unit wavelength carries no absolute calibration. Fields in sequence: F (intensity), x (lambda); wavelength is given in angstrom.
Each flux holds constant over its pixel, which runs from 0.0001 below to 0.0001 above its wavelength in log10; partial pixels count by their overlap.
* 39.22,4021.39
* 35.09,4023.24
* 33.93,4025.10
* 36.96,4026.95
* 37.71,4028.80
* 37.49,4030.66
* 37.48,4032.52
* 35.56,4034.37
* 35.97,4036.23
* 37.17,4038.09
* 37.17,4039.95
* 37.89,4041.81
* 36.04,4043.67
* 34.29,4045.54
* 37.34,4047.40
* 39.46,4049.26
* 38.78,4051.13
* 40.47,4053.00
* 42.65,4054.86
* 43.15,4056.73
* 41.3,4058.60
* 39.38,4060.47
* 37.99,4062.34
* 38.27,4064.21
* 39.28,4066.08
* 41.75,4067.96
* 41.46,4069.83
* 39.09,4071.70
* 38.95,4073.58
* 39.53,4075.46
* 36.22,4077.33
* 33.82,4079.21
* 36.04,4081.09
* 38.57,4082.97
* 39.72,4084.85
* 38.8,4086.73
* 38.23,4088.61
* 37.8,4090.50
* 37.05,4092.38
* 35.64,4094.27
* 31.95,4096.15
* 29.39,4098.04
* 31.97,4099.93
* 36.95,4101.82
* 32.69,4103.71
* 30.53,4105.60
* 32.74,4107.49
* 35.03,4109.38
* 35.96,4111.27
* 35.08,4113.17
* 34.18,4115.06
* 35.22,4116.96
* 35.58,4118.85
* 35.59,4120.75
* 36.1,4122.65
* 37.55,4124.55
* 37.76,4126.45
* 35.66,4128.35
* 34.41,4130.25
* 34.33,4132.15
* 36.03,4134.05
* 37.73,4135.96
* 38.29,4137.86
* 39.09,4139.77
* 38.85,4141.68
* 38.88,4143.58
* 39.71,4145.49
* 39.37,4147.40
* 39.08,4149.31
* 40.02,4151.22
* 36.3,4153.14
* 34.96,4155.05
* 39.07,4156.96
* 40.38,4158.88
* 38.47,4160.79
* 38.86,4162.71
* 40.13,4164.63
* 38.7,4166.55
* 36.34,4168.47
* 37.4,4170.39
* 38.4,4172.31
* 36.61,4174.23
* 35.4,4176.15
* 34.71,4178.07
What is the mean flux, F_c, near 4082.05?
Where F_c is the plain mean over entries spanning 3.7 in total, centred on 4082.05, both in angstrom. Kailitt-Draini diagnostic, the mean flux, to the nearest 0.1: 37.3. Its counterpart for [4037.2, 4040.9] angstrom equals 37.2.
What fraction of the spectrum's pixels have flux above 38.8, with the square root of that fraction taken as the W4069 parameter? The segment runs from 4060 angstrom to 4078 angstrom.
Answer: 0.84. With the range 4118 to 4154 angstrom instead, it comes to 0.61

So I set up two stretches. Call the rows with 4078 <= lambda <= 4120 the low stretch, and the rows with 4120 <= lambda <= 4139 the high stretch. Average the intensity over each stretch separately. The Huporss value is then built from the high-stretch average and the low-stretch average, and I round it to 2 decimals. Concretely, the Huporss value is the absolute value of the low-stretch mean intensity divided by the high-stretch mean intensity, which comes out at 0.97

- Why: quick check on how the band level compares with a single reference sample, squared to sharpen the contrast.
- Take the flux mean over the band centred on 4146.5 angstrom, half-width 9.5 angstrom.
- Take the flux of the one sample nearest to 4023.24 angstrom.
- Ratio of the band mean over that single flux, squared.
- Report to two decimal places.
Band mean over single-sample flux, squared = 1.20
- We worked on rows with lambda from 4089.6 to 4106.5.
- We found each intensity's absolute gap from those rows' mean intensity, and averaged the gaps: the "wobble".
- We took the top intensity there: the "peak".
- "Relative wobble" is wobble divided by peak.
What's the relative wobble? 0.0726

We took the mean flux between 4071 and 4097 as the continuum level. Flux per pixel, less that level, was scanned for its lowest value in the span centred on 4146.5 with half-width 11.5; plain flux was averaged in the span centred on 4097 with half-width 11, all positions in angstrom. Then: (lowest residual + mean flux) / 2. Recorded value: 16.1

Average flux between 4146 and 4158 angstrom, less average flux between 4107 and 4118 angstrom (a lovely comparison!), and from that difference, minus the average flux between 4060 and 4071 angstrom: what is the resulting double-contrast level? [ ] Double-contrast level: -36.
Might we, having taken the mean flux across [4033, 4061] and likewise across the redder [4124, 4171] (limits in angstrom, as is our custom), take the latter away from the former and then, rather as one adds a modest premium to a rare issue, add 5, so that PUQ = 5.5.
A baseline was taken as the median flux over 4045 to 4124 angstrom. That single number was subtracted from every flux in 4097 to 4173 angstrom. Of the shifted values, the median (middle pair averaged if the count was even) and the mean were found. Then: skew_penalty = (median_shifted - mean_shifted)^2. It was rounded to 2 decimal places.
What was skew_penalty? 0.01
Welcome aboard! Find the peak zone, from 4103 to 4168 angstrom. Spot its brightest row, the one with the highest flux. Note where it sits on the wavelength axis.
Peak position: 4158.88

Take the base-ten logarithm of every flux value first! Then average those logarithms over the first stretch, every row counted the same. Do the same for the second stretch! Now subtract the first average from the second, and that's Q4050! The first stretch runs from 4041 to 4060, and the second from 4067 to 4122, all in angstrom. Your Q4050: -0.036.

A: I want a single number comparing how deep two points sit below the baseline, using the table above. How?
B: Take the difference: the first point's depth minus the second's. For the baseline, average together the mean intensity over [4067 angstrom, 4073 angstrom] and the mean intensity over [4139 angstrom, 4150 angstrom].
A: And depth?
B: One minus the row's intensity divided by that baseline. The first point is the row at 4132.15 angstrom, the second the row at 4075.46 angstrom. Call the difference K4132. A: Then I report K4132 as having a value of 0.13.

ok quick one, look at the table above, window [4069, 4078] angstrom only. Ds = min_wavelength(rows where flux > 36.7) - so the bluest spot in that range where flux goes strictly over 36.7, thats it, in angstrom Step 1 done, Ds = 4069.83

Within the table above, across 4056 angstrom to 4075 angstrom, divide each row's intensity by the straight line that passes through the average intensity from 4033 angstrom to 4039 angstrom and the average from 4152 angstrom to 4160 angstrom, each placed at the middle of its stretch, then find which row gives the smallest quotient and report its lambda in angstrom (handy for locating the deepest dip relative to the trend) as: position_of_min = 4062.34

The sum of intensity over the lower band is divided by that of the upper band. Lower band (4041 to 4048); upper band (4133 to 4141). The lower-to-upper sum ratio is 0.96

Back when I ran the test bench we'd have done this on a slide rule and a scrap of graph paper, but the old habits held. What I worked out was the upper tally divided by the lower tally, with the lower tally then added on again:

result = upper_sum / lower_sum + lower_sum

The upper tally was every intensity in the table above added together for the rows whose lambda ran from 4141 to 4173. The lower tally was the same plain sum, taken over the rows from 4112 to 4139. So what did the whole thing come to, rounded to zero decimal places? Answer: 505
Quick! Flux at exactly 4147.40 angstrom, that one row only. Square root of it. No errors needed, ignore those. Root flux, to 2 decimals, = 6.27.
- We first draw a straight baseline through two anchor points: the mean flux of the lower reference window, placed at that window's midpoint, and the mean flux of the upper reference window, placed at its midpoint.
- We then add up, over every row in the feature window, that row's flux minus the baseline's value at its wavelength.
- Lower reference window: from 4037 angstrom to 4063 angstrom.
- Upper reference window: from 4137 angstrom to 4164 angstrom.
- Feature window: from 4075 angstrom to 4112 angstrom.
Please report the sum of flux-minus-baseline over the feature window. -66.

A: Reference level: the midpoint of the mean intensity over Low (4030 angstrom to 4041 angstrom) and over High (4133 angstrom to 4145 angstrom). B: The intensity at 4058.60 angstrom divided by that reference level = 1.10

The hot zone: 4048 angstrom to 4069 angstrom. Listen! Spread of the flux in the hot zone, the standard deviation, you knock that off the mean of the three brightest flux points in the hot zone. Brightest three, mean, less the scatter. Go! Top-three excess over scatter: 40.8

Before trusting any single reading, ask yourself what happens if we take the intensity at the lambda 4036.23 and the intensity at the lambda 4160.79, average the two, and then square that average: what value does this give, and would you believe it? 1385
